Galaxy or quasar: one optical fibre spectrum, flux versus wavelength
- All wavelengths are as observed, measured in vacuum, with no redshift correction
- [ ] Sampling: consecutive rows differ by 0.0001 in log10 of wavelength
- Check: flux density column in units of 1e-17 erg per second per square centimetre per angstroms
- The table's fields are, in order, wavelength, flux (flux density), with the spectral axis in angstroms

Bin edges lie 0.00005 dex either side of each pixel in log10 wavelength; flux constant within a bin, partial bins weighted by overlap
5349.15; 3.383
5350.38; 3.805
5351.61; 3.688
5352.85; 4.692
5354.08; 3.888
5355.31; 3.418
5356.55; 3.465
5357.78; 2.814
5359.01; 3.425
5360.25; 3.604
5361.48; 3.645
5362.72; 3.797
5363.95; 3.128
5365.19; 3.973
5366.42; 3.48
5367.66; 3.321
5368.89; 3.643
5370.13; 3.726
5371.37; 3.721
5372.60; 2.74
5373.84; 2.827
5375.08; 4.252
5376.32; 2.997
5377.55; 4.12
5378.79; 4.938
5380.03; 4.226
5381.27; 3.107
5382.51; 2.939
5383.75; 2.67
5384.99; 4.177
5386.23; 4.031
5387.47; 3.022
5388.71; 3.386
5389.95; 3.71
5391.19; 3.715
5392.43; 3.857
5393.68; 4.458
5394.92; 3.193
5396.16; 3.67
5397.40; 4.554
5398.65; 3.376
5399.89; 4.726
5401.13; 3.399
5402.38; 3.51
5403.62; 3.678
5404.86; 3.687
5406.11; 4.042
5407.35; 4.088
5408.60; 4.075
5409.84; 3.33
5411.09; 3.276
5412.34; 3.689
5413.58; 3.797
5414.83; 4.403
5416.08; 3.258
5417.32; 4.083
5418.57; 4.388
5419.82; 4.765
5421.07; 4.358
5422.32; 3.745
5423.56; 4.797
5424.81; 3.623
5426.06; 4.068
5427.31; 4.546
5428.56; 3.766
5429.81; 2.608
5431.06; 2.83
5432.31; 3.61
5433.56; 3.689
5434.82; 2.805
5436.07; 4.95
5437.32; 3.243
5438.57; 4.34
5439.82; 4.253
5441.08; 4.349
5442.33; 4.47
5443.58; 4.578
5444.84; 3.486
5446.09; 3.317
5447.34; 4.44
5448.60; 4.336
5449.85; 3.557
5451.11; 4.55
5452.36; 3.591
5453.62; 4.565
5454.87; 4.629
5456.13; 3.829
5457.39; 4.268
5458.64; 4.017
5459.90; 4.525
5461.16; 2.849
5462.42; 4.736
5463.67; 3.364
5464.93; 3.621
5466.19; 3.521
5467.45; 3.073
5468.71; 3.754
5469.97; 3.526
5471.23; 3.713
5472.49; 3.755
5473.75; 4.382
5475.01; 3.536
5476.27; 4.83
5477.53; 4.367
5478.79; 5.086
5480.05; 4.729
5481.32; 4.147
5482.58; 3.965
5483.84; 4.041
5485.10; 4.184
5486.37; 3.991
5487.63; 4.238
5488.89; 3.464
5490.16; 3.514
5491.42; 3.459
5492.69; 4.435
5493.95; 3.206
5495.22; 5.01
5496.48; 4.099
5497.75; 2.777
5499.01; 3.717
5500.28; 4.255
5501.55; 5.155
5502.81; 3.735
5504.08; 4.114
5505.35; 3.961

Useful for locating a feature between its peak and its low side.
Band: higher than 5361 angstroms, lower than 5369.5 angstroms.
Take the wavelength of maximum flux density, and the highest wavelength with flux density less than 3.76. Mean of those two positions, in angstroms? 5367.0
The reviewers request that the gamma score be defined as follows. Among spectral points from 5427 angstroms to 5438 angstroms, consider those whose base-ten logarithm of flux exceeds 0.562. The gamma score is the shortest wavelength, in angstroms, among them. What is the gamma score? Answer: 5427.31 angstroms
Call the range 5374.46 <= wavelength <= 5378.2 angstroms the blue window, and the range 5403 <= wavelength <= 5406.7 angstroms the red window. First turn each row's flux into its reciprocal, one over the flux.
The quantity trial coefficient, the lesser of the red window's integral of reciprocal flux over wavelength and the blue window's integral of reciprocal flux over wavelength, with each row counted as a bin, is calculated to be 0.98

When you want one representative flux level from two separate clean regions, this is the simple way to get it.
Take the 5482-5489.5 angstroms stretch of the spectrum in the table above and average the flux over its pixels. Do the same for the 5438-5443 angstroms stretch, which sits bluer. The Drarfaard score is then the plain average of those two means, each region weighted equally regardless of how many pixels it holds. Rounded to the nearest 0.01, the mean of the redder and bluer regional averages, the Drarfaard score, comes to 4.17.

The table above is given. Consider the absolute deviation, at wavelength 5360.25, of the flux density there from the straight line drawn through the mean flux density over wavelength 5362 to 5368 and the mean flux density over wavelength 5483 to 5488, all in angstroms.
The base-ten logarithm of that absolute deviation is -1.1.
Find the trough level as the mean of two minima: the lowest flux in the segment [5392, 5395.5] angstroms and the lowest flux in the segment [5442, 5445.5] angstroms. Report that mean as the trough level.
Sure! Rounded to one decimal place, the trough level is 3.3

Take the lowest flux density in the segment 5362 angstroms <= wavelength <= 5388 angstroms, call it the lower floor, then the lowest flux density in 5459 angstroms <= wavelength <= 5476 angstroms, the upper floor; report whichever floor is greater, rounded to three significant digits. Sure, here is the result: 2.85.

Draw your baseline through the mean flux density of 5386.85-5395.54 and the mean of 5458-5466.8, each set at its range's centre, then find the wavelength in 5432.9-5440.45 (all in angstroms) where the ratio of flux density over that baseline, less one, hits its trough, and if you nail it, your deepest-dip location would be 5434.82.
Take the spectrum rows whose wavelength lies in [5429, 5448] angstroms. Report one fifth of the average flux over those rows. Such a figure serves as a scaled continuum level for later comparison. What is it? 0.760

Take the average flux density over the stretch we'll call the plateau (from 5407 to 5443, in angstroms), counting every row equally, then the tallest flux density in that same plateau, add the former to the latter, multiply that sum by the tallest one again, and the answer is 44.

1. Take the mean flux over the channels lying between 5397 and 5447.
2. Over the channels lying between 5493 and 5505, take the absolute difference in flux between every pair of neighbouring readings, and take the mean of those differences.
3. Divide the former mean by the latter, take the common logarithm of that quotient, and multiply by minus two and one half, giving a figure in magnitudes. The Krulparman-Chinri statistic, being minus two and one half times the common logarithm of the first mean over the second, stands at -1.4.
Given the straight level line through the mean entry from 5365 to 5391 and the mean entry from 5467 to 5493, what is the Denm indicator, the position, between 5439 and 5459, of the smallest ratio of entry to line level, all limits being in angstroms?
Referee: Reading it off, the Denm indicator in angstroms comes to 5446.09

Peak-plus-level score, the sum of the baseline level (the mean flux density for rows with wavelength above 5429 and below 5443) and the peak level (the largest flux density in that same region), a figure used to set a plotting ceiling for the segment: 8.69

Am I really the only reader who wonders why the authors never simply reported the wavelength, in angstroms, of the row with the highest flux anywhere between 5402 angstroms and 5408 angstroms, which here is 5407.35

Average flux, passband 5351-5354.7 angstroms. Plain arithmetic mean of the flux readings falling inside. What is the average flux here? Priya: 4.1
